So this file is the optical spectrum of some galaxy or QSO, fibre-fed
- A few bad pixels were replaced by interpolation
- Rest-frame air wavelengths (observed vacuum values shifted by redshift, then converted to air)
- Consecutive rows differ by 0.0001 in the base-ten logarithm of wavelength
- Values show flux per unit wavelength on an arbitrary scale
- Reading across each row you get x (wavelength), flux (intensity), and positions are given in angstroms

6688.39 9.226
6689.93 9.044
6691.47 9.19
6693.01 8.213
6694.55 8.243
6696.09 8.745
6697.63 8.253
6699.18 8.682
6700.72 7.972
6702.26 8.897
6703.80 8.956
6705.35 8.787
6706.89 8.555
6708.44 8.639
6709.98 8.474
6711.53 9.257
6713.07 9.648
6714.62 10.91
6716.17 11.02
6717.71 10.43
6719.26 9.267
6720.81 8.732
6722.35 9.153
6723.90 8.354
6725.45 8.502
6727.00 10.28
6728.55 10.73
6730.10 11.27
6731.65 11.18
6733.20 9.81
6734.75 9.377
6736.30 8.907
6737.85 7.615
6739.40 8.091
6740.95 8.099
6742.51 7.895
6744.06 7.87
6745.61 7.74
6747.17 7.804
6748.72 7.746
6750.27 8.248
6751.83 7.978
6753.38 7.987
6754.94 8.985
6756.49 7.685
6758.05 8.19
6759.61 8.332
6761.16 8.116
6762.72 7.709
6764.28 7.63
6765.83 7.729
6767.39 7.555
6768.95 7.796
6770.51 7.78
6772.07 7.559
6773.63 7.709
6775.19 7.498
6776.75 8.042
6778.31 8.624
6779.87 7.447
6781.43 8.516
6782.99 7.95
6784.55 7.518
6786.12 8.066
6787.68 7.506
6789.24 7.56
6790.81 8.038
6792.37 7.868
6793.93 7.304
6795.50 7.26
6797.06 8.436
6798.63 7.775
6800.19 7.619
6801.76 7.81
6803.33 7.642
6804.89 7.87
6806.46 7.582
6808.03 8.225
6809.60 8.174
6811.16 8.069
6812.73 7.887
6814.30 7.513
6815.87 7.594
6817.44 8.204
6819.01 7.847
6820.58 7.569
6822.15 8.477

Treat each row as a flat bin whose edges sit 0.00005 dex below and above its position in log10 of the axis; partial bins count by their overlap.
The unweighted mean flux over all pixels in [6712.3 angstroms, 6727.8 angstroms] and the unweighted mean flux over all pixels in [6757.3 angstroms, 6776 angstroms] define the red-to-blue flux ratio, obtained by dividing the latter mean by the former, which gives 0.81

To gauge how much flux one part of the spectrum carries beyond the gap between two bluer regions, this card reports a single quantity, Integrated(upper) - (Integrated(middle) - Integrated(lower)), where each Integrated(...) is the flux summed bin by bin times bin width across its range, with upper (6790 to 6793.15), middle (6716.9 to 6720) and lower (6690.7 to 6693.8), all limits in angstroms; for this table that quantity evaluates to 21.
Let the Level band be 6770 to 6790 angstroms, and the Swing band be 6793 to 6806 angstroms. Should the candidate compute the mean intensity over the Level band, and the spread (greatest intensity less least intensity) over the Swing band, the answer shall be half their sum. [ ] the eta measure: 4.5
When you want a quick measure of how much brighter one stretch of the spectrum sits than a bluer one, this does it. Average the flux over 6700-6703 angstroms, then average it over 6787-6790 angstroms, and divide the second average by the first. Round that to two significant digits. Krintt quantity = 0.89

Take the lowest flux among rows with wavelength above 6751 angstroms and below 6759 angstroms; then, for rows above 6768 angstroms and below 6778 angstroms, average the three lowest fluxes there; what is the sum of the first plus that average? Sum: 15.27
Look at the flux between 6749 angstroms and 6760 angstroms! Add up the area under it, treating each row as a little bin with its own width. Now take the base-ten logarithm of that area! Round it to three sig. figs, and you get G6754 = 1.95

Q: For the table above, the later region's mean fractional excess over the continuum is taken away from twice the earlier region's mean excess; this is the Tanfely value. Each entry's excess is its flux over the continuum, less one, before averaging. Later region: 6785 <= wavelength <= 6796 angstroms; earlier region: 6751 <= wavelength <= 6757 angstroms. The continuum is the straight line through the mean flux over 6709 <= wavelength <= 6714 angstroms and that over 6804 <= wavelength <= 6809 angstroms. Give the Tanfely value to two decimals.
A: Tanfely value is -0.04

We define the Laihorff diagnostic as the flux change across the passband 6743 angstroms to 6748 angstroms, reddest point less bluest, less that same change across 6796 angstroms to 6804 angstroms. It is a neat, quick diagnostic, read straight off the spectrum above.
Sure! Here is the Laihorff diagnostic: 0.7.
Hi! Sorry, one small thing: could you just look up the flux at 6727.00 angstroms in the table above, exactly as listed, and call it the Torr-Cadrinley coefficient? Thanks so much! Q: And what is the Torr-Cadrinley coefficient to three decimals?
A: 10.280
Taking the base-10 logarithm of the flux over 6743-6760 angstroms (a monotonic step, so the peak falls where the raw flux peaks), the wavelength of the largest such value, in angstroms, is 6754.94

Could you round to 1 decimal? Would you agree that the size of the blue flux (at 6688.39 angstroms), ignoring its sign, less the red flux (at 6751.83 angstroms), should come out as 1.2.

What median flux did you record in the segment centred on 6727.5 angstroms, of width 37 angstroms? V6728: 9.2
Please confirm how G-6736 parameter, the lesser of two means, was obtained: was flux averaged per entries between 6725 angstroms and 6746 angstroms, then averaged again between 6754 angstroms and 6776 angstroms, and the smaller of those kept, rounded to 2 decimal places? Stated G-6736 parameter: 7.88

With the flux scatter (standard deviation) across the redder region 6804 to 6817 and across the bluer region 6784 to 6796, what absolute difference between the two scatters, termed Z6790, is 0.03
